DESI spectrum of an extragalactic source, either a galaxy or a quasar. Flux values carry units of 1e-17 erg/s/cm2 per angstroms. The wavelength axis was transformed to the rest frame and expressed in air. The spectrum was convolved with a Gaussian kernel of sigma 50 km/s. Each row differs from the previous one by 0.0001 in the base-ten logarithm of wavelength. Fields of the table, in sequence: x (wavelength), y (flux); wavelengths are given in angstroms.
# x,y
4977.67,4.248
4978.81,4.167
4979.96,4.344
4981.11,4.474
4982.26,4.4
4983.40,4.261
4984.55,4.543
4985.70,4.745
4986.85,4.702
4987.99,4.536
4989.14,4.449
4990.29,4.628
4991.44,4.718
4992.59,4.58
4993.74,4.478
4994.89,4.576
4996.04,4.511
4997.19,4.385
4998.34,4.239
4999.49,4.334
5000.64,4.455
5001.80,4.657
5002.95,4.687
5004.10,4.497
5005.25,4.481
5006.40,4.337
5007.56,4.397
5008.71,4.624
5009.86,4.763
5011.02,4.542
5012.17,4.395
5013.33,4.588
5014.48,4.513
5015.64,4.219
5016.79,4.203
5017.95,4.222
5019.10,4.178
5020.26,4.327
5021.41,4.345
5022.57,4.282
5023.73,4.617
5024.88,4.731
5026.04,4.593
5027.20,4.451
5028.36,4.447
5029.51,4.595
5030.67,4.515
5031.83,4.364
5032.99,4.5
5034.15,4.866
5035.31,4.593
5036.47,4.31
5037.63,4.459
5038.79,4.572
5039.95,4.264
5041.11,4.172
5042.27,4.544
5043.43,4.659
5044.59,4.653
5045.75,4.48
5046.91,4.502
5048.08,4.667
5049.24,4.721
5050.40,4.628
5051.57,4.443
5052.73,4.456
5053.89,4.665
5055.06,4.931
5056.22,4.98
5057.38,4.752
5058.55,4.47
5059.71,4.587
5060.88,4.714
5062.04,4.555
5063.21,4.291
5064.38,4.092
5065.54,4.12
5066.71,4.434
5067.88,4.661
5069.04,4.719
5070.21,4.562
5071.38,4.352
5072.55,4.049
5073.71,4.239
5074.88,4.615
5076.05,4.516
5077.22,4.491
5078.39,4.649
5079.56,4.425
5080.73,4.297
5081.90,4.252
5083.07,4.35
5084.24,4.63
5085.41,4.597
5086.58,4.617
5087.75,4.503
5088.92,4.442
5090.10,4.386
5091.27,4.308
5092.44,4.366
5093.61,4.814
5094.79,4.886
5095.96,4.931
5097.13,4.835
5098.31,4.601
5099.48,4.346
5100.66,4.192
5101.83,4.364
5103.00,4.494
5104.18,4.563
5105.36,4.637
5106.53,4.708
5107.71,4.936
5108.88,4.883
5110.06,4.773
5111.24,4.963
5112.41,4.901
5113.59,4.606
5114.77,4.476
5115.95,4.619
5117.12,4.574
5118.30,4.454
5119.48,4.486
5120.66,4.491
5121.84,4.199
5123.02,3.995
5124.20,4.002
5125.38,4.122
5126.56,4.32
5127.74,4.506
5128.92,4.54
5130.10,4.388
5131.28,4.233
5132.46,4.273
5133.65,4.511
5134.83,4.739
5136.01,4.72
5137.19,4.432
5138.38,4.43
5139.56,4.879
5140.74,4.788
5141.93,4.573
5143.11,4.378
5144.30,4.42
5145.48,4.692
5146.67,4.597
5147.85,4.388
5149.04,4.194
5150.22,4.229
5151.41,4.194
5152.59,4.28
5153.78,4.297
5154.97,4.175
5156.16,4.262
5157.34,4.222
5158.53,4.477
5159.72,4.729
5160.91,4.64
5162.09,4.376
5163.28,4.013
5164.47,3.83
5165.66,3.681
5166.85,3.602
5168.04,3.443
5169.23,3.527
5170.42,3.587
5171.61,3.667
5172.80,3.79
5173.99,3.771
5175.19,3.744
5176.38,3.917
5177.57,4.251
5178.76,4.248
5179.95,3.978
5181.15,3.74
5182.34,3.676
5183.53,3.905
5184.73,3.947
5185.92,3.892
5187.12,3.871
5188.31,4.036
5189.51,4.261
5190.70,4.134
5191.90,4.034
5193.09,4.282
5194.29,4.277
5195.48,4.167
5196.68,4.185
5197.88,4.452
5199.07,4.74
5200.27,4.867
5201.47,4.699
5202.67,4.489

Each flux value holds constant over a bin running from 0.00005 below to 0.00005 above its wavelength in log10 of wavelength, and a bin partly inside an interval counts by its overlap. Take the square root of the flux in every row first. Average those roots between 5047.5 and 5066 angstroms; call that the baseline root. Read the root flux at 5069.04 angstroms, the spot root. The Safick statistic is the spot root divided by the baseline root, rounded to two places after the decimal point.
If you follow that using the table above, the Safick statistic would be 1.02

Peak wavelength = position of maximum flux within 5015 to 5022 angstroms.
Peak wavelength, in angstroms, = 5021.41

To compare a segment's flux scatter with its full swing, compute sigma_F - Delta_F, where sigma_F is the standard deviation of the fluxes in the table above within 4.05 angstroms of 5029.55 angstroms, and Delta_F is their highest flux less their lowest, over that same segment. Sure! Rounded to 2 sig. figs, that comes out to -0.15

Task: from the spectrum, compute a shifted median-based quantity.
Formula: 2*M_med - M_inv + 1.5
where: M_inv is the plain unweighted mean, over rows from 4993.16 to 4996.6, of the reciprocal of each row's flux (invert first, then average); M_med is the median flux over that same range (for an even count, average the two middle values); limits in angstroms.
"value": 10.30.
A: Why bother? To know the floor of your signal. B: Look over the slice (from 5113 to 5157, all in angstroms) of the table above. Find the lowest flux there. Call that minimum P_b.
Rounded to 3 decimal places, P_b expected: 3.995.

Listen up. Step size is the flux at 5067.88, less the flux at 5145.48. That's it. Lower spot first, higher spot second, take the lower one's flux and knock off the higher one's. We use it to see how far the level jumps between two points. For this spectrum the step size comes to 0.0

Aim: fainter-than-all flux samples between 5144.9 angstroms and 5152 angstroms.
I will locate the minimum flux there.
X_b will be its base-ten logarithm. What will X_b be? 0.623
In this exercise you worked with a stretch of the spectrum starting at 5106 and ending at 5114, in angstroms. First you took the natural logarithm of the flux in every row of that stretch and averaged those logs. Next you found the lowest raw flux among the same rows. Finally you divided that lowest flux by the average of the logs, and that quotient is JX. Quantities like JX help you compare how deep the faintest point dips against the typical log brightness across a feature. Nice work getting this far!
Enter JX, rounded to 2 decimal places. 2.93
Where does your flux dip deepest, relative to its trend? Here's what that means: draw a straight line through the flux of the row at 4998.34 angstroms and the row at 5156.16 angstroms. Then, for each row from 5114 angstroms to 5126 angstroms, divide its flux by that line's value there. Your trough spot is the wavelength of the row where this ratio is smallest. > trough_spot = 5123.02 angstroms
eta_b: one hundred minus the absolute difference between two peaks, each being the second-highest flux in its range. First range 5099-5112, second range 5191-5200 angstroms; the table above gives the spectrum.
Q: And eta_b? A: 99.5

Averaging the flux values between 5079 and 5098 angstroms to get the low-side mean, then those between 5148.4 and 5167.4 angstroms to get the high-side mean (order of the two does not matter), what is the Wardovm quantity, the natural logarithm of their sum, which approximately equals 2.17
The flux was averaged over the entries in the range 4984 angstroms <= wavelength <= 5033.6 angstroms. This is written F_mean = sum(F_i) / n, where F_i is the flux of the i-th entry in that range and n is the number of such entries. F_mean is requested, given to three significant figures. 4.49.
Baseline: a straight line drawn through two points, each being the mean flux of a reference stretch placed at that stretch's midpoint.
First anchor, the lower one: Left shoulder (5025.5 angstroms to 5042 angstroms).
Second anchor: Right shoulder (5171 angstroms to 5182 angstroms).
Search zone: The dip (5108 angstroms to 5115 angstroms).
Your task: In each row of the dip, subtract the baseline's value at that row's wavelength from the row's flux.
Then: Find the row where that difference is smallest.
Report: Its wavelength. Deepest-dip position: 5114.77 angstroms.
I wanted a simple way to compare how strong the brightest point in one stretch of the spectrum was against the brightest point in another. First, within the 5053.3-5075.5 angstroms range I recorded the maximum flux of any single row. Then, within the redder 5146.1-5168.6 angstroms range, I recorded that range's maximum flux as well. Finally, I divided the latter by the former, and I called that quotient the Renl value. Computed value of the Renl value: 0.95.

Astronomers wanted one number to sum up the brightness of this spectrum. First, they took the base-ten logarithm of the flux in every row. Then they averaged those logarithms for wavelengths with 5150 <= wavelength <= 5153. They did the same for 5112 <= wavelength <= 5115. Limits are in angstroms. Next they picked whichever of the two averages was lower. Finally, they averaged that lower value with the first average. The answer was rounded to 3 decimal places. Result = 0.627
